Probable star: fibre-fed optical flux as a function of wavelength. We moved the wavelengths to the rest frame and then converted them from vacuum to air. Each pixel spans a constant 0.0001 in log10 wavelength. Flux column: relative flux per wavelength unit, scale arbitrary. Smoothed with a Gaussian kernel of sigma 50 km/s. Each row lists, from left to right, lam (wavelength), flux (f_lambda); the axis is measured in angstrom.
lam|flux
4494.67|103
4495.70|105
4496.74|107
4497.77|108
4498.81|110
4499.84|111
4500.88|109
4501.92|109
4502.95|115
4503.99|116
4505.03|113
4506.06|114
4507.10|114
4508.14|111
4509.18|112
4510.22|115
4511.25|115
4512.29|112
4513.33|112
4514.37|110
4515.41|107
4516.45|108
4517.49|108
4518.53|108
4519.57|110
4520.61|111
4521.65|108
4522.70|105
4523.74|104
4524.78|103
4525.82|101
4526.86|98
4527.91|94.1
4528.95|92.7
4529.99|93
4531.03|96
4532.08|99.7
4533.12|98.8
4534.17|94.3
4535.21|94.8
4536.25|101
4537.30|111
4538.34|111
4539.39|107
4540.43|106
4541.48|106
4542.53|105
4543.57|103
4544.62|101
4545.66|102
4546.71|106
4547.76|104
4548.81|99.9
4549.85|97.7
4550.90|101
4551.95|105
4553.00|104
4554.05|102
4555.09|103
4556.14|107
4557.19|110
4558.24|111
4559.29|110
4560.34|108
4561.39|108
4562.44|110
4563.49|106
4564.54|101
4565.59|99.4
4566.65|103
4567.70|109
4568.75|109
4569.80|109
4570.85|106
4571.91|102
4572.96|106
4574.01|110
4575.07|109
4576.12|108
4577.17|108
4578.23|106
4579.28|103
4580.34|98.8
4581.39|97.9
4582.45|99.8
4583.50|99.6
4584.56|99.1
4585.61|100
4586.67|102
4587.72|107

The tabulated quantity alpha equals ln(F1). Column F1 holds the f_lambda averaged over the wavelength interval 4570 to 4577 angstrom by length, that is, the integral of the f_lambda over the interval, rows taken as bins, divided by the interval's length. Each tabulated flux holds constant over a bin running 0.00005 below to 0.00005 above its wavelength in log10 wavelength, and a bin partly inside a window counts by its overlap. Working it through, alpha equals 4.67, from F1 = 107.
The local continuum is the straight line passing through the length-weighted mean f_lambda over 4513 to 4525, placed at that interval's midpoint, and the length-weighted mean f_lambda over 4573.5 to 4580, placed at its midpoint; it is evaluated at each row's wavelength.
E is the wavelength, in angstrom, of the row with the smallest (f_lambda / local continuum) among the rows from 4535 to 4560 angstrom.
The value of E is 4535.21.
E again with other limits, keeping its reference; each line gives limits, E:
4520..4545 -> 4528.95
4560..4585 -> 4581.39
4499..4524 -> 4523.74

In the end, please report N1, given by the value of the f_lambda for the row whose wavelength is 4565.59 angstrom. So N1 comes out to 99.4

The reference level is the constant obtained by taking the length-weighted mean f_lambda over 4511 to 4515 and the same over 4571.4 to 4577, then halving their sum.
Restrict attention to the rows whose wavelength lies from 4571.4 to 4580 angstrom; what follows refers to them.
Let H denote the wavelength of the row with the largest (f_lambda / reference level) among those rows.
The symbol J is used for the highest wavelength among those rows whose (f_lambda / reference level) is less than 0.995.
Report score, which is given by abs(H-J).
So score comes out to 5.3 angstrom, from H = 4574.01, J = 4579.28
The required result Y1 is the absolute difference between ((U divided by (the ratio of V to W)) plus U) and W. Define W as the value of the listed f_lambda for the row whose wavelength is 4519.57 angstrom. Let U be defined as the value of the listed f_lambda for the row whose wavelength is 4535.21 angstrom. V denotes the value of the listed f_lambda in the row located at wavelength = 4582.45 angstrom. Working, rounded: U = 94.8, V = 99.8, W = 110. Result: 89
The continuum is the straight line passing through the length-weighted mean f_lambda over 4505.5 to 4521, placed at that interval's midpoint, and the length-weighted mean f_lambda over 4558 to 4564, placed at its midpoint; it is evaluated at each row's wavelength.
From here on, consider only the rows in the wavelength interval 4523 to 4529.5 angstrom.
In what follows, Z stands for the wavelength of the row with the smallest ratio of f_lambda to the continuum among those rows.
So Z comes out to 4528.95 angstrom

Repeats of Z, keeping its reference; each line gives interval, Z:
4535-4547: 4535.21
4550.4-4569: 4565.59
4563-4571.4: 4565.59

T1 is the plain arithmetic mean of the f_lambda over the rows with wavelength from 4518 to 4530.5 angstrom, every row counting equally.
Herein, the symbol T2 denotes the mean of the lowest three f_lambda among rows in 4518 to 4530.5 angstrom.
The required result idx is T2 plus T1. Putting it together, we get 196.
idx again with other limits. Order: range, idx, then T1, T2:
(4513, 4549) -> 197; 103.4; 93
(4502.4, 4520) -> 219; 111.8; 108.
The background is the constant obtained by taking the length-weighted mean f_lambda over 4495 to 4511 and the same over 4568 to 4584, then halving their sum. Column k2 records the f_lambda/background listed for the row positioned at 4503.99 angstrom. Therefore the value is 1.07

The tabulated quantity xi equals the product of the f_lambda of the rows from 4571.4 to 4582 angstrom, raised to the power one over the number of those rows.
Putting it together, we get 104.8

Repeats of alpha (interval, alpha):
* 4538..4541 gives 4.68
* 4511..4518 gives 4.70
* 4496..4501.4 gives 4.69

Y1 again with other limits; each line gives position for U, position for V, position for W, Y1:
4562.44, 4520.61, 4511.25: 109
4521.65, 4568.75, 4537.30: 107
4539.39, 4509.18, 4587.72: 102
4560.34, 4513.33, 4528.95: 105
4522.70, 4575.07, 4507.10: 101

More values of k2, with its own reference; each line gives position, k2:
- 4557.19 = 1.02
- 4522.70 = 0.97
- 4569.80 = 1.01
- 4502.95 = 1.06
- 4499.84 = 1.03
